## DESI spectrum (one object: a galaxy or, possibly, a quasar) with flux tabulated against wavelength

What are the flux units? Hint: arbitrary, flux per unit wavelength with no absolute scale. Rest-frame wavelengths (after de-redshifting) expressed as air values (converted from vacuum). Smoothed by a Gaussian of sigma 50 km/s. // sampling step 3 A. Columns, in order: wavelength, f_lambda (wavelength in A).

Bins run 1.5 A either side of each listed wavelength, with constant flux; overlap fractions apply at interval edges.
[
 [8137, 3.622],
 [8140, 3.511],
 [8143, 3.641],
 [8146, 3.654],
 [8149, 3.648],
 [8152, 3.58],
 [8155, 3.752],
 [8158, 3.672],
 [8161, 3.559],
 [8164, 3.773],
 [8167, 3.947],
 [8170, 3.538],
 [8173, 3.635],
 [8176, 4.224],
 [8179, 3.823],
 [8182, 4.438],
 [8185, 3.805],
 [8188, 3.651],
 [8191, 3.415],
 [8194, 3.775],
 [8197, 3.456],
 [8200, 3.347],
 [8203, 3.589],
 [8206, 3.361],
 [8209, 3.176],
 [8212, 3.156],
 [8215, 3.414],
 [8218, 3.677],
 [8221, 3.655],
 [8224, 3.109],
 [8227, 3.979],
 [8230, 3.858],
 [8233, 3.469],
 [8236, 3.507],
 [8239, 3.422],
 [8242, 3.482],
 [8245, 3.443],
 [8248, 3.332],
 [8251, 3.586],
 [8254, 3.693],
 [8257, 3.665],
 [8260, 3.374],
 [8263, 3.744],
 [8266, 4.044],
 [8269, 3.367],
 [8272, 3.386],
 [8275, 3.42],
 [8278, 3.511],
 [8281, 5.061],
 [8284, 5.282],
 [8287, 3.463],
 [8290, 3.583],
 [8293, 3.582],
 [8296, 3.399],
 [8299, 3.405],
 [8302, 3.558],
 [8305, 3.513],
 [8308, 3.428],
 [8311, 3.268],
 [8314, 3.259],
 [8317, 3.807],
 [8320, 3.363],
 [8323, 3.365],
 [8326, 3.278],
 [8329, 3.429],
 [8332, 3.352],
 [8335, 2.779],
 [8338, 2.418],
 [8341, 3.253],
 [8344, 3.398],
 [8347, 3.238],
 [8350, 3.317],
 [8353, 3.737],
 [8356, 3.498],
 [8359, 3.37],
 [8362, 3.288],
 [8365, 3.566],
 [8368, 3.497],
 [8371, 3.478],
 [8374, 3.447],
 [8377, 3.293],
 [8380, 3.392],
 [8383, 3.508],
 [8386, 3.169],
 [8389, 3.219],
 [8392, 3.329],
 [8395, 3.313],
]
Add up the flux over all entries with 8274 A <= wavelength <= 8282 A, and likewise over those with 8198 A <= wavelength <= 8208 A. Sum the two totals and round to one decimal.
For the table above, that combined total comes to 22.3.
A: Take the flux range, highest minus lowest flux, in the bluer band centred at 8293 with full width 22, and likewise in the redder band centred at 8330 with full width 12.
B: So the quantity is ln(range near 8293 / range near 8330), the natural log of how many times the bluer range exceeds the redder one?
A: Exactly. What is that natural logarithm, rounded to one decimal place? 1.1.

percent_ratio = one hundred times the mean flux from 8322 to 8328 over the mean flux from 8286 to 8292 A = 94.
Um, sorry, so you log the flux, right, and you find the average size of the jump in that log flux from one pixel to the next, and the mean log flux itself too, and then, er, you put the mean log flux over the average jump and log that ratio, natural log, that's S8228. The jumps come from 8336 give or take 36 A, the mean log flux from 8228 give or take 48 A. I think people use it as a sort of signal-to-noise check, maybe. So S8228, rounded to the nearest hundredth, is 2.93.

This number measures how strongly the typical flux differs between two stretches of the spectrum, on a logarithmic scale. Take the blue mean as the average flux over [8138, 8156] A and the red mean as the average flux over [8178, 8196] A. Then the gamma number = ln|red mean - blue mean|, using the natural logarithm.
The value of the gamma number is -1.7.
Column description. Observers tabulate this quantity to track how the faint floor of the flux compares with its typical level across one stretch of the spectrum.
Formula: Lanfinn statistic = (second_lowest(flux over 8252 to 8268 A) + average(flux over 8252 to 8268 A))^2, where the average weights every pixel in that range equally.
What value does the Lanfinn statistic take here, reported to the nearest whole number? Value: 54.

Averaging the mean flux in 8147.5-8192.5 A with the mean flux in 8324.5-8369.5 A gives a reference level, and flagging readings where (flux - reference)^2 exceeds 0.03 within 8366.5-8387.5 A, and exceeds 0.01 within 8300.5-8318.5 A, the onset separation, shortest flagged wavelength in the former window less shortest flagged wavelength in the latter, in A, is 69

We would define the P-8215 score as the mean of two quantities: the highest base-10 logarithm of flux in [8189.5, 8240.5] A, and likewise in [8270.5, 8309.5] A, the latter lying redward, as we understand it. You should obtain 0.66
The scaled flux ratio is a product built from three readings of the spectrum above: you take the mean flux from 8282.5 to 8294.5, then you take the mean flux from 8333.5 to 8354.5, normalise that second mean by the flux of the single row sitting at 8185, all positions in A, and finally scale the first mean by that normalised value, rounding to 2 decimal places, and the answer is 3.31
